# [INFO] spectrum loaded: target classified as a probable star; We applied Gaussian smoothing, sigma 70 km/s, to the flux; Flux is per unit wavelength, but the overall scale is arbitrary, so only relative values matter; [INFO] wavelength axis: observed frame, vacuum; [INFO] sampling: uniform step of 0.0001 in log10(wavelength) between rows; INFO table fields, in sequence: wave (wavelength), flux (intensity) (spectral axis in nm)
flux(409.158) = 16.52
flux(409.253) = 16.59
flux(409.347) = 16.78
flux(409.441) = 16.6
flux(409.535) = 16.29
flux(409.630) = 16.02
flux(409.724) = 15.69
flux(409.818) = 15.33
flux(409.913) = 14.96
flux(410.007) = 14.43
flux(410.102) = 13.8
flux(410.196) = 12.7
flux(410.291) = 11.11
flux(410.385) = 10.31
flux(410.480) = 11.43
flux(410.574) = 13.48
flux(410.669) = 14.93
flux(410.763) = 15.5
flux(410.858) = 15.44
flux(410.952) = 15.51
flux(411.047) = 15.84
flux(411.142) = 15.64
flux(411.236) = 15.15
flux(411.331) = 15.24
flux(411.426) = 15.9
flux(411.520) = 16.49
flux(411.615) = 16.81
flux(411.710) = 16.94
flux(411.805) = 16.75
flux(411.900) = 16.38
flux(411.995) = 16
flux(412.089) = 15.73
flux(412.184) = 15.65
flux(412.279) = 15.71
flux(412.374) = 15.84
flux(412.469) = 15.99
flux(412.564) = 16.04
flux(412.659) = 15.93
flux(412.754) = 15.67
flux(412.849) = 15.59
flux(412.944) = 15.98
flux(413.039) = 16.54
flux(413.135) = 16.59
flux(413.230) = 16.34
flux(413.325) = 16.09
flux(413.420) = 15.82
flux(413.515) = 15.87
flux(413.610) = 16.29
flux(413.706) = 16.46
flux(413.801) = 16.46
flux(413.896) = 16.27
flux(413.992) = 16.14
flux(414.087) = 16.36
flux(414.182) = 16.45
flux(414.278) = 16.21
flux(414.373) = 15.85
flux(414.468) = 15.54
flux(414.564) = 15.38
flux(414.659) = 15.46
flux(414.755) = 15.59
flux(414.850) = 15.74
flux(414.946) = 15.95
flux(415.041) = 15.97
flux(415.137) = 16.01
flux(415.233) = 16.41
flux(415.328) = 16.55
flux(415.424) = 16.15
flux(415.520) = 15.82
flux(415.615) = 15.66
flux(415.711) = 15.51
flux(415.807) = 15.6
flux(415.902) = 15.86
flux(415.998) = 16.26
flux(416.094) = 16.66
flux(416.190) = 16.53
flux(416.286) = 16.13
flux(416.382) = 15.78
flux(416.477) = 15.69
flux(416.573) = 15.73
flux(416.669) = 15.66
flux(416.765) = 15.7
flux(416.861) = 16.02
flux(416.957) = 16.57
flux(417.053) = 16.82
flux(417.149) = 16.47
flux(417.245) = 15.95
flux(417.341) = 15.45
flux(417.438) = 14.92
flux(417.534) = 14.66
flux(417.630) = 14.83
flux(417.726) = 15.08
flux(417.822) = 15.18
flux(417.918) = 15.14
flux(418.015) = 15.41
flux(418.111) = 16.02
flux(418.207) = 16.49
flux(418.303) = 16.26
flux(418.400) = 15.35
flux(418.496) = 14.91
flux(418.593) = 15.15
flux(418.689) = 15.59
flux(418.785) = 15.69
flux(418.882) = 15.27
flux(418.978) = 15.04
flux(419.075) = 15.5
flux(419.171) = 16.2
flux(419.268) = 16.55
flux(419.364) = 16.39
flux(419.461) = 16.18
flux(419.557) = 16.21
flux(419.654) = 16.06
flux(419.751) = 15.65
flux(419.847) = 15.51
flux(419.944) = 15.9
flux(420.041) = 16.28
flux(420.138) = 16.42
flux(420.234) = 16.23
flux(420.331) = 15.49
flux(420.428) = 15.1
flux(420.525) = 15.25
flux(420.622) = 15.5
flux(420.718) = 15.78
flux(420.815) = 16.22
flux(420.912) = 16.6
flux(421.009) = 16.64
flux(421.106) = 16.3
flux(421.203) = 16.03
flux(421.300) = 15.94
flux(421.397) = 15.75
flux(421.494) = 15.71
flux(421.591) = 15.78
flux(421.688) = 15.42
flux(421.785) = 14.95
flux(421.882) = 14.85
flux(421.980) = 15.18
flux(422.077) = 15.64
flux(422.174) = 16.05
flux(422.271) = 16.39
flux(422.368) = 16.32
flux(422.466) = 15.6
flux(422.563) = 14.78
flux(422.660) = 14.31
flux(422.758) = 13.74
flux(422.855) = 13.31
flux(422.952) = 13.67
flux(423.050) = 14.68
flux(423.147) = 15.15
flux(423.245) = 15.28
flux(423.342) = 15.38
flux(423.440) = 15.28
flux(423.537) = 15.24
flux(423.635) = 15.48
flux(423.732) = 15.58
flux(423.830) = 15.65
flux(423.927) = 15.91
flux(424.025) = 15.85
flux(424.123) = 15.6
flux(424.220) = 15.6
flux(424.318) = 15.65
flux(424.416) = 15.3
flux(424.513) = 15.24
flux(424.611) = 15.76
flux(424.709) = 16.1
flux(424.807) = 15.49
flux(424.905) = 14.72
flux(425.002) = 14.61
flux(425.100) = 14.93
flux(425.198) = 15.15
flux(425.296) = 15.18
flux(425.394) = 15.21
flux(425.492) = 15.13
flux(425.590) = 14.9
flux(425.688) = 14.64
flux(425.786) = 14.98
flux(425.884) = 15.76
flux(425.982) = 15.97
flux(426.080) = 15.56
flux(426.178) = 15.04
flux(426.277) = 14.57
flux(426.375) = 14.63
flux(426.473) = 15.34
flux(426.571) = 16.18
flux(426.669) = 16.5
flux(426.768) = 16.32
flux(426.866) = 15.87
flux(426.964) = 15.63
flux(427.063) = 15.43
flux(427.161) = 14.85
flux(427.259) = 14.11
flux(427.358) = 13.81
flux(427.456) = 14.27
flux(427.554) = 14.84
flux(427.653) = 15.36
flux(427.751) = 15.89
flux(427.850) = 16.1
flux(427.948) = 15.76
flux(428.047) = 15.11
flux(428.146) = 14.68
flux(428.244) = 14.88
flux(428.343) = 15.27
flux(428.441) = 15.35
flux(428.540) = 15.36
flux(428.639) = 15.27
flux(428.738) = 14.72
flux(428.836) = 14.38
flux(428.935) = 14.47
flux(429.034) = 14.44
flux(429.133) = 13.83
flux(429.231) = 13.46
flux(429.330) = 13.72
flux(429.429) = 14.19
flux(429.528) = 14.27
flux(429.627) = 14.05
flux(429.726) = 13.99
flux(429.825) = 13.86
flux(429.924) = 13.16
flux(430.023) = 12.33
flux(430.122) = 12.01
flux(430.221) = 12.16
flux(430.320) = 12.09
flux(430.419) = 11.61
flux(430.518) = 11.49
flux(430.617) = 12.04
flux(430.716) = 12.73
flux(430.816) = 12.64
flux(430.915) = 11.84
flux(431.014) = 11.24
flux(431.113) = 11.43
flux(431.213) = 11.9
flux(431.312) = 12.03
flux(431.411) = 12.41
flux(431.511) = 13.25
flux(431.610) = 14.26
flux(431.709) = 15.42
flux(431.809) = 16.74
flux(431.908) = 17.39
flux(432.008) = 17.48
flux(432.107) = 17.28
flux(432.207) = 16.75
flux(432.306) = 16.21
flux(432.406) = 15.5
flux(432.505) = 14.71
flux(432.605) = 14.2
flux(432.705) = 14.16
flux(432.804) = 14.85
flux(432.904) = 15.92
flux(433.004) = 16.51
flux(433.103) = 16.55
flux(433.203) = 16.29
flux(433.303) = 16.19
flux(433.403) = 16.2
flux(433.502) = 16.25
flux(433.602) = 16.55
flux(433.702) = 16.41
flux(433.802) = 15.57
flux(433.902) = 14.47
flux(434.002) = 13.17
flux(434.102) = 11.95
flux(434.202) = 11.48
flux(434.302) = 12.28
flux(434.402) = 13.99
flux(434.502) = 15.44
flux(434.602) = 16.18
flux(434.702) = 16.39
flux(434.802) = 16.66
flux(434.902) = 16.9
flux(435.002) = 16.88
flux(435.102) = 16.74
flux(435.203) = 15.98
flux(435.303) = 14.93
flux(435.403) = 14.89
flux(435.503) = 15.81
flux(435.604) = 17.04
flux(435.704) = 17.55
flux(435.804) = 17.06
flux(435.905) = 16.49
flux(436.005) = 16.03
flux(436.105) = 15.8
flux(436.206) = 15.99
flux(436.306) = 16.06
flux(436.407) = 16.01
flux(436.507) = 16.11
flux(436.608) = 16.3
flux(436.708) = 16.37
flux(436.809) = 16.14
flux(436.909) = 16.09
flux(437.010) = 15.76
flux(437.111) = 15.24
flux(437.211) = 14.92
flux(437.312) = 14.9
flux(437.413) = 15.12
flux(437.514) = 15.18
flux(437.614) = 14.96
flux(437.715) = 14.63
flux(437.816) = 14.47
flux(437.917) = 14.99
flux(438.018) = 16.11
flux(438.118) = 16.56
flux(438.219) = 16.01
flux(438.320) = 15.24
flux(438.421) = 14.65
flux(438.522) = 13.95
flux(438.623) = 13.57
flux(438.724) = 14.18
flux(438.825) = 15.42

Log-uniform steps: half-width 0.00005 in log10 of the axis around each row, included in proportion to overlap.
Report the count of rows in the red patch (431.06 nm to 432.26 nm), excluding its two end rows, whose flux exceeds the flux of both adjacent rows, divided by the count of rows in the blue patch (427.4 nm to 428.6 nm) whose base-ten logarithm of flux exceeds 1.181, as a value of 0.14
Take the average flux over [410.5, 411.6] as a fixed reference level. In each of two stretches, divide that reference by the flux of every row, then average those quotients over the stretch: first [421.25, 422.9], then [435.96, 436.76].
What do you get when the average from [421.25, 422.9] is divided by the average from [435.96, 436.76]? 1.06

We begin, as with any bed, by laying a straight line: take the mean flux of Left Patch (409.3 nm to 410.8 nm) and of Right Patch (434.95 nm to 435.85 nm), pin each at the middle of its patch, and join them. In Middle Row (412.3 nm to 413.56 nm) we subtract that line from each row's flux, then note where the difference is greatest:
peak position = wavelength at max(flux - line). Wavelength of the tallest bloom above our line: 413.135 nm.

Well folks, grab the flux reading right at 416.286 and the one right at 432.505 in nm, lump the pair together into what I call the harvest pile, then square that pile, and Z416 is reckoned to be 951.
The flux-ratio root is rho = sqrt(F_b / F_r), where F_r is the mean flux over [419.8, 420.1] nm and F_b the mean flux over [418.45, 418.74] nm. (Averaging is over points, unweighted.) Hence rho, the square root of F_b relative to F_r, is 0.98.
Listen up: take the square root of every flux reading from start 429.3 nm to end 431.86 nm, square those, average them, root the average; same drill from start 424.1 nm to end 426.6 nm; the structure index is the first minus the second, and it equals -0.31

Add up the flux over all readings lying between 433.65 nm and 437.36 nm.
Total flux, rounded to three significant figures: 576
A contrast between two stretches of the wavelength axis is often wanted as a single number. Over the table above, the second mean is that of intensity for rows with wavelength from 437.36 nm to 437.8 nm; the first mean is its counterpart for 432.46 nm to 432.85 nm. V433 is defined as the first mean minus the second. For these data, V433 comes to -0.5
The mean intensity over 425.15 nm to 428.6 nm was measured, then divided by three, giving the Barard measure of 5.08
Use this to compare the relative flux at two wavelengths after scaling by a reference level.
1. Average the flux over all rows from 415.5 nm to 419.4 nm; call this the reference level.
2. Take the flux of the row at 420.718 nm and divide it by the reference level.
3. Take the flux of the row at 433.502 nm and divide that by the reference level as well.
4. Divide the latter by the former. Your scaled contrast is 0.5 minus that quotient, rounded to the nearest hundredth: -0.53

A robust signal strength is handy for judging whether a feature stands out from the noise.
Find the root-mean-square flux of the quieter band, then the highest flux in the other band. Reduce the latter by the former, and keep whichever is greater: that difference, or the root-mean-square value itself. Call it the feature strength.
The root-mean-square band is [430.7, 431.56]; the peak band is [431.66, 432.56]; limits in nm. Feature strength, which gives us 12.2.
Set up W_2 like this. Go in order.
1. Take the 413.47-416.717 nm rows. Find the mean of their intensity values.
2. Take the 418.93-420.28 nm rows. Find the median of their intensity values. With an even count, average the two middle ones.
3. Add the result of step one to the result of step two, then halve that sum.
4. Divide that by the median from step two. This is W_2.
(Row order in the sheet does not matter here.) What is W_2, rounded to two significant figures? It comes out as 0.99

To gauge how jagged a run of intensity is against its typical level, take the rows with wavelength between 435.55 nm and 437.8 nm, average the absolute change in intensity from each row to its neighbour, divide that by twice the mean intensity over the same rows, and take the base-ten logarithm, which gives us -2.11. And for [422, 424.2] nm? -1.96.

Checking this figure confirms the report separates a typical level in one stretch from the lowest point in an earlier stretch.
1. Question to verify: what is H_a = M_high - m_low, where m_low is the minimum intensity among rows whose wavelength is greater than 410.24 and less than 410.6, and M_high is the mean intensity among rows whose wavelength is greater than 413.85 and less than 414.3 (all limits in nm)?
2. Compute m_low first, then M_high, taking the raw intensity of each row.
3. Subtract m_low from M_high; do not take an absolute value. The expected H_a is 6.0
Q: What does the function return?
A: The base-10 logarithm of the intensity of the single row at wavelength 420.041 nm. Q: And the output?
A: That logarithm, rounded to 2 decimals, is 1.21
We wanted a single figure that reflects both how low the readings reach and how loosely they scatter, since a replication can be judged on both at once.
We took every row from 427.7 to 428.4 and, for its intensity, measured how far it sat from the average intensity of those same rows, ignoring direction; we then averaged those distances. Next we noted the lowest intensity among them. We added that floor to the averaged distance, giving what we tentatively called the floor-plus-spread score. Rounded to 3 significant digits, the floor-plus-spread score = 15.1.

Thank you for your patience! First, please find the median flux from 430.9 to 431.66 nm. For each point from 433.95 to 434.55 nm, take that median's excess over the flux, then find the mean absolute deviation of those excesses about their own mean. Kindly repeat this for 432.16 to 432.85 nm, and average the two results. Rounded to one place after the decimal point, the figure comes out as 1.0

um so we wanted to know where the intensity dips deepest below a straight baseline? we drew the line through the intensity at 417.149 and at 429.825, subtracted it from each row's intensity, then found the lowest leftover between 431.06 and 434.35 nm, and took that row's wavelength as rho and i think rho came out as 431.113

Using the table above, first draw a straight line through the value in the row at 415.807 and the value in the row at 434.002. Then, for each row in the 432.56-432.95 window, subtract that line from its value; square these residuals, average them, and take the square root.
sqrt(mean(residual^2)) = 1.6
